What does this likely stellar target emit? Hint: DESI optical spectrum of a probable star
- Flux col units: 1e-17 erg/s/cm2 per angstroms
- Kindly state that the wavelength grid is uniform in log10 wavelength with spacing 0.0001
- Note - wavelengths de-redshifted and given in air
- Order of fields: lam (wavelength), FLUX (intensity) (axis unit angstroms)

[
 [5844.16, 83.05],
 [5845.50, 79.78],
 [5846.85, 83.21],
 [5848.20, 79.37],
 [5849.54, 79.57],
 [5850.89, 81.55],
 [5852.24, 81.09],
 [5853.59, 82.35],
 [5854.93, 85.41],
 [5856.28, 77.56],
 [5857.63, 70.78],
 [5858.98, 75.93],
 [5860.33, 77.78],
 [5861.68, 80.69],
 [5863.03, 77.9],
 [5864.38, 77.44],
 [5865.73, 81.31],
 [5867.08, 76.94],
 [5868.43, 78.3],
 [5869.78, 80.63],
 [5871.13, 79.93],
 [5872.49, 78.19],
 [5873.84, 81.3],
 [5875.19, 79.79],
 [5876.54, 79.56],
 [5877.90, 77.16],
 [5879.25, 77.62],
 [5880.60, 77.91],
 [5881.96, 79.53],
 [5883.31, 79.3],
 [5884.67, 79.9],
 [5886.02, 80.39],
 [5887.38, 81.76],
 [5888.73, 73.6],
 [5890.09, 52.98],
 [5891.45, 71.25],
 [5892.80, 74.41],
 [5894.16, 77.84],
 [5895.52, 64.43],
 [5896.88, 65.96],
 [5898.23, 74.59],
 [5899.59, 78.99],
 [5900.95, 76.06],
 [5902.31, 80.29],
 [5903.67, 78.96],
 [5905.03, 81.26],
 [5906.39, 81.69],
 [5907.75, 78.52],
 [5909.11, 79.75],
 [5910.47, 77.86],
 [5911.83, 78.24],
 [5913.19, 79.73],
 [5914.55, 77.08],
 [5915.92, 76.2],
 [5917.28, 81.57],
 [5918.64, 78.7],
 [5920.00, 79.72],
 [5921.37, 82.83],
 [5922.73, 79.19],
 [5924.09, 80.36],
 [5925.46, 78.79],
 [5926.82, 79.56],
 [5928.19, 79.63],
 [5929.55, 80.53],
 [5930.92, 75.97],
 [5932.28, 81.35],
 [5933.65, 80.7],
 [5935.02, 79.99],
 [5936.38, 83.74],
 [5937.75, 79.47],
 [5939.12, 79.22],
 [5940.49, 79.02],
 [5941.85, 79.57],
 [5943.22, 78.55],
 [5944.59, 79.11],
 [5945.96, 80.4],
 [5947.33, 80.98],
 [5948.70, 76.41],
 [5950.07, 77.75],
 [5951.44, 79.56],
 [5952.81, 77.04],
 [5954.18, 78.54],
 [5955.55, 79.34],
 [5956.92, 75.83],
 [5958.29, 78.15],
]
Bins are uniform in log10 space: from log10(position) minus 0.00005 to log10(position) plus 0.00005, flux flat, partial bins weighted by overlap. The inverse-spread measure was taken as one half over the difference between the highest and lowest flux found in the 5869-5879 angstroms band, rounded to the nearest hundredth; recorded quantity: 0.12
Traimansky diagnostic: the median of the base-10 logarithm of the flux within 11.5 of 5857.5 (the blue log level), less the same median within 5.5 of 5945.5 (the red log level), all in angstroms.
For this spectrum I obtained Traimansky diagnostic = 0.002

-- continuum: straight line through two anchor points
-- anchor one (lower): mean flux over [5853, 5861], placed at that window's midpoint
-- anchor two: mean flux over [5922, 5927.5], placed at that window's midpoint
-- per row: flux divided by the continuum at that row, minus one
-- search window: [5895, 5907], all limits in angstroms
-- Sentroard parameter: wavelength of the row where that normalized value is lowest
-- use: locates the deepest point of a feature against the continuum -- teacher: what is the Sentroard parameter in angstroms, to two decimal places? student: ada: 5895.52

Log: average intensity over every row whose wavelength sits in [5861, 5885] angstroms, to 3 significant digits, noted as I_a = 79.1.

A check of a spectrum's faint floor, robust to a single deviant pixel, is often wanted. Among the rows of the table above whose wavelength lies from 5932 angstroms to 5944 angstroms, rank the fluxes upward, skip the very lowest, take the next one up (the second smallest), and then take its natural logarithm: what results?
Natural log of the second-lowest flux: 4.37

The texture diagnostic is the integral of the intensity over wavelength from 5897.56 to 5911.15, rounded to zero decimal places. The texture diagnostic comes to 1071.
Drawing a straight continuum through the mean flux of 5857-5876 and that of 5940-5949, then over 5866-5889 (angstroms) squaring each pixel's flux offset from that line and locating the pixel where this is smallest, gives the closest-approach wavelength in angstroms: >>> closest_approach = 5868.43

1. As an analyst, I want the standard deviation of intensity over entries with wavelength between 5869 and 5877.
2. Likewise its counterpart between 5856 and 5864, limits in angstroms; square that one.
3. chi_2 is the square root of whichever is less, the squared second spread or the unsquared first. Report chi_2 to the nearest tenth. 1.0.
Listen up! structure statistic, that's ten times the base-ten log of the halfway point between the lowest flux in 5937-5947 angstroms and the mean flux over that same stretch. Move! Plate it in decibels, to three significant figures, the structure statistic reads 19.0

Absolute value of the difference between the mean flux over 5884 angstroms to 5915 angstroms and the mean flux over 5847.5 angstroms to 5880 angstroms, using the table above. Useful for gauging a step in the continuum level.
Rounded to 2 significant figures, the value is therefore 3.2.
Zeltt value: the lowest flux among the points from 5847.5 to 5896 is 52.98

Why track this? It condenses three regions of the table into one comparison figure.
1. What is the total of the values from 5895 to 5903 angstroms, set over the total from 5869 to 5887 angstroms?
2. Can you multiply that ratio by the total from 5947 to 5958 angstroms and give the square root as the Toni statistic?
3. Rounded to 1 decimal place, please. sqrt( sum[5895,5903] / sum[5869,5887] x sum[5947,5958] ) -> 16.3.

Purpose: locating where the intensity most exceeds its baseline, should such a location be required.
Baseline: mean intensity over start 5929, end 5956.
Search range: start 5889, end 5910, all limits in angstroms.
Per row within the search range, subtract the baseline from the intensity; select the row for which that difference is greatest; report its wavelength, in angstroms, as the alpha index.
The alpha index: 5906.39 angstroms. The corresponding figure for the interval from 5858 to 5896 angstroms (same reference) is 5887.38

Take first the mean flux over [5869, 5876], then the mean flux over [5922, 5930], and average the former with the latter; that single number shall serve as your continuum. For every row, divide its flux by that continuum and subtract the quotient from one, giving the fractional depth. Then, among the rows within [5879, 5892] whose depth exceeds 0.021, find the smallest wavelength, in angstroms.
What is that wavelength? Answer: 5879.25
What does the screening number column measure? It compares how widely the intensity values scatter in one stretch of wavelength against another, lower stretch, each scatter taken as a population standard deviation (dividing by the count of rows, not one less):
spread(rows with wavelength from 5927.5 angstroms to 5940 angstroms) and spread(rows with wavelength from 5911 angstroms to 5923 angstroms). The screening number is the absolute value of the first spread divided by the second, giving 1.00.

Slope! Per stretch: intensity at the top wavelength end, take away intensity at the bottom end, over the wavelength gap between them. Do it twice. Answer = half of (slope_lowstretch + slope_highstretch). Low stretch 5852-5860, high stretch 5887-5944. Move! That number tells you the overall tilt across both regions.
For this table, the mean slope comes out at -0.41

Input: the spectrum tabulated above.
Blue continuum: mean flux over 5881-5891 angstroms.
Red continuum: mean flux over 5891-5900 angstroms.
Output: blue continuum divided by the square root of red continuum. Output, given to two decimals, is 8.85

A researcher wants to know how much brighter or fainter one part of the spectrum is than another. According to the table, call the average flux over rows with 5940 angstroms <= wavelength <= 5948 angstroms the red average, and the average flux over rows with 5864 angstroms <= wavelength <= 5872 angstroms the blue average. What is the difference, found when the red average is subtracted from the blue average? -0.5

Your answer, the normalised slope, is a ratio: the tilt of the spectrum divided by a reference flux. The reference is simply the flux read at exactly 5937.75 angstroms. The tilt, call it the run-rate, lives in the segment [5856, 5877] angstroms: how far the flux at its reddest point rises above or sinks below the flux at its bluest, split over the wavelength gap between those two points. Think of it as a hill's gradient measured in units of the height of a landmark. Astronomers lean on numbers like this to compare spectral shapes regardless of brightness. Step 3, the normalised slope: 0.0012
